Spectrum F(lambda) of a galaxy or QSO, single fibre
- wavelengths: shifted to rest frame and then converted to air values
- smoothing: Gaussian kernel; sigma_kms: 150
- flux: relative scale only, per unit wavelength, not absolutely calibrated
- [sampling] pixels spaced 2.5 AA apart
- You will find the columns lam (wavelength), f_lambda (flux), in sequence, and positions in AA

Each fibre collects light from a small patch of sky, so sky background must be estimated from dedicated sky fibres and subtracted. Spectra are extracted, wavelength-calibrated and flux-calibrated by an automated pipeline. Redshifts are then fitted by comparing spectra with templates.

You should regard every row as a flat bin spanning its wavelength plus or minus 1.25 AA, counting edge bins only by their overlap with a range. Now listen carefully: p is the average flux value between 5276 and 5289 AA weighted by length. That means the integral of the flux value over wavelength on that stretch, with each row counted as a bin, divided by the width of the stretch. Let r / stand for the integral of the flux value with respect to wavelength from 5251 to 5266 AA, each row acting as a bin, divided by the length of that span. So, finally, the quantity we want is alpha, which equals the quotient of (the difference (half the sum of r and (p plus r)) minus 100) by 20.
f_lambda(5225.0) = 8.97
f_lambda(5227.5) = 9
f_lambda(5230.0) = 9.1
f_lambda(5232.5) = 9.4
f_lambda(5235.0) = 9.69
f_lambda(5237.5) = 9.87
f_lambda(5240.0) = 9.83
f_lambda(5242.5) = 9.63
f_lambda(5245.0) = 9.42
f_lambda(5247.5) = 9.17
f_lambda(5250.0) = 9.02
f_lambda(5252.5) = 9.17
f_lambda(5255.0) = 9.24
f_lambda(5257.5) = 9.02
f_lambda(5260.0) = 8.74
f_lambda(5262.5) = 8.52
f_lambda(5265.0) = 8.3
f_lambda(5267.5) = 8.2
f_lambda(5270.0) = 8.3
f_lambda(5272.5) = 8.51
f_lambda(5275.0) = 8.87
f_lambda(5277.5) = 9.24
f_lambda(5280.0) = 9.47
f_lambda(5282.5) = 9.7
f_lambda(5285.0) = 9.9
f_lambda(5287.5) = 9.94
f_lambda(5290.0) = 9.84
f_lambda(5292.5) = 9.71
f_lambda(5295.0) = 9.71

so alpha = -4.32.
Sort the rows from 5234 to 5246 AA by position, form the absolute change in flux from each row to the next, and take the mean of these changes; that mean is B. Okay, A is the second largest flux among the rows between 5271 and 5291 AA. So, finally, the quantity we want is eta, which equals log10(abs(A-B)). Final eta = 0.989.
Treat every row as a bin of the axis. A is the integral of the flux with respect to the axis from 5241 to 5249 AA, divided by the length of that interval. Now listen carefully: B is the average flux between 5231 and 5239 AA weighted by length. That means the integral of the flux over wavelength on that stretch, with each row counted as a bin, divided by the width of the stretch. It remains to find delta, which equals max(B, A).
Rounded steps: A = 9.4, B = 9.6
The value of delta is 9.64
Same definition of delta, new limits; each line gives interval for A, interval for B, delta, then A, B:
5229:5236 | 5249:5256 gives 9.40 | 9.4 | 9.1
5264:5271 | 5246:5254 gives 9.13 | 8.3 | 9.1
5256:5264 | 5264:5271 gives 8.76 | 8.8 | 8.3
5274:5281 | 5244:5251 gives 9.20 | 9.2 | 9.2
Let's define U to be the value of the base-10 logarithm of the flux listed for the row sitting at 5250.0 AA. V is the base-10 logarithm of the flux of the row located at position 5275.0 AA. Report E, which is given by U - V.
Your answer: 0.007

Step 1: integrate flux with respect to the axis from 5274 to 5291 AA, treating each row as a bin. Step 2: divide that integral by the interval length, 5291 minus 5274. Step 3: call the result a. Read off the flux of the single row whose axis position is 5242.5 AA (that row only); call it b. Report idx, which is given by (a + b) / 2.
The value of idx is 9.6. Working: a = 9.6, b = 9.63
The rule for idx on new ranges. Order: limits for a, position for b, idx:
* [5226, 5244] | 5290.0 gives 9.7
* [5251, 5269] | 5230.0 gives 8.9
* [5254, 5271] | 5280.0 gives 9.0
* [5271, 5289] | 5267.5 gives 8.8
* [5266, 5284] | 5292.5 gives 9.3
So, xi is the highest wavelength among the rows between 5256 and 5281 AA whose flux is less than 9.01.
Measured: 5275.0 AA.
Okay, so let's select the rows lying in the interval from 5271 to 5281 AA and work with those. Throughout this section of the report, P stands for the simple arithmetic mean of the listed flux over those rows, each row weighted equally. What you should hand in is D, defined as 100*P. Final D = 902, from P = 9.02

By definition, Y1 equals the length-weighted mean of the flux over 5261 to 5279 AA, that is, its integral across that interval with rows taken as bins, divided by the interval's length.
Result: 8.58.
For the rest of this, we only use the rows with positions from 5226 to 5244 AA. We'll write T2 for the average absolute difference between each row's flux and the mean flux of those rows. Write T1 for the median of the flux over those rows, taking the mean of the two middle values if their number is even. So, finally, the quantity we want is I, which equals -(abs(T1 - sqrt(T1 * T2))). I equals -8.0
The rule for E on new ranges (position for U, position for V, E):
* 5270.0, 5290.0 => -0.074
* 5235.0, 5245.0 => 0.012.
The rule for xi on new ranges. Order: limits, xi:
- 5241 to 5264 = 5262.5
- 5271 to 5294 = 5275.0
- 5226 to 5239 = 5227.5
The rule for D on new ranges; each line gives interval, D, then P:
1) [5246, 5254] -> 912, 9.12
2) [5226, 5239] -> 941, 9.41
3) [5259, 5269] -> 844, 8.44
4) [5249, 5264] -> 895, 8.95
